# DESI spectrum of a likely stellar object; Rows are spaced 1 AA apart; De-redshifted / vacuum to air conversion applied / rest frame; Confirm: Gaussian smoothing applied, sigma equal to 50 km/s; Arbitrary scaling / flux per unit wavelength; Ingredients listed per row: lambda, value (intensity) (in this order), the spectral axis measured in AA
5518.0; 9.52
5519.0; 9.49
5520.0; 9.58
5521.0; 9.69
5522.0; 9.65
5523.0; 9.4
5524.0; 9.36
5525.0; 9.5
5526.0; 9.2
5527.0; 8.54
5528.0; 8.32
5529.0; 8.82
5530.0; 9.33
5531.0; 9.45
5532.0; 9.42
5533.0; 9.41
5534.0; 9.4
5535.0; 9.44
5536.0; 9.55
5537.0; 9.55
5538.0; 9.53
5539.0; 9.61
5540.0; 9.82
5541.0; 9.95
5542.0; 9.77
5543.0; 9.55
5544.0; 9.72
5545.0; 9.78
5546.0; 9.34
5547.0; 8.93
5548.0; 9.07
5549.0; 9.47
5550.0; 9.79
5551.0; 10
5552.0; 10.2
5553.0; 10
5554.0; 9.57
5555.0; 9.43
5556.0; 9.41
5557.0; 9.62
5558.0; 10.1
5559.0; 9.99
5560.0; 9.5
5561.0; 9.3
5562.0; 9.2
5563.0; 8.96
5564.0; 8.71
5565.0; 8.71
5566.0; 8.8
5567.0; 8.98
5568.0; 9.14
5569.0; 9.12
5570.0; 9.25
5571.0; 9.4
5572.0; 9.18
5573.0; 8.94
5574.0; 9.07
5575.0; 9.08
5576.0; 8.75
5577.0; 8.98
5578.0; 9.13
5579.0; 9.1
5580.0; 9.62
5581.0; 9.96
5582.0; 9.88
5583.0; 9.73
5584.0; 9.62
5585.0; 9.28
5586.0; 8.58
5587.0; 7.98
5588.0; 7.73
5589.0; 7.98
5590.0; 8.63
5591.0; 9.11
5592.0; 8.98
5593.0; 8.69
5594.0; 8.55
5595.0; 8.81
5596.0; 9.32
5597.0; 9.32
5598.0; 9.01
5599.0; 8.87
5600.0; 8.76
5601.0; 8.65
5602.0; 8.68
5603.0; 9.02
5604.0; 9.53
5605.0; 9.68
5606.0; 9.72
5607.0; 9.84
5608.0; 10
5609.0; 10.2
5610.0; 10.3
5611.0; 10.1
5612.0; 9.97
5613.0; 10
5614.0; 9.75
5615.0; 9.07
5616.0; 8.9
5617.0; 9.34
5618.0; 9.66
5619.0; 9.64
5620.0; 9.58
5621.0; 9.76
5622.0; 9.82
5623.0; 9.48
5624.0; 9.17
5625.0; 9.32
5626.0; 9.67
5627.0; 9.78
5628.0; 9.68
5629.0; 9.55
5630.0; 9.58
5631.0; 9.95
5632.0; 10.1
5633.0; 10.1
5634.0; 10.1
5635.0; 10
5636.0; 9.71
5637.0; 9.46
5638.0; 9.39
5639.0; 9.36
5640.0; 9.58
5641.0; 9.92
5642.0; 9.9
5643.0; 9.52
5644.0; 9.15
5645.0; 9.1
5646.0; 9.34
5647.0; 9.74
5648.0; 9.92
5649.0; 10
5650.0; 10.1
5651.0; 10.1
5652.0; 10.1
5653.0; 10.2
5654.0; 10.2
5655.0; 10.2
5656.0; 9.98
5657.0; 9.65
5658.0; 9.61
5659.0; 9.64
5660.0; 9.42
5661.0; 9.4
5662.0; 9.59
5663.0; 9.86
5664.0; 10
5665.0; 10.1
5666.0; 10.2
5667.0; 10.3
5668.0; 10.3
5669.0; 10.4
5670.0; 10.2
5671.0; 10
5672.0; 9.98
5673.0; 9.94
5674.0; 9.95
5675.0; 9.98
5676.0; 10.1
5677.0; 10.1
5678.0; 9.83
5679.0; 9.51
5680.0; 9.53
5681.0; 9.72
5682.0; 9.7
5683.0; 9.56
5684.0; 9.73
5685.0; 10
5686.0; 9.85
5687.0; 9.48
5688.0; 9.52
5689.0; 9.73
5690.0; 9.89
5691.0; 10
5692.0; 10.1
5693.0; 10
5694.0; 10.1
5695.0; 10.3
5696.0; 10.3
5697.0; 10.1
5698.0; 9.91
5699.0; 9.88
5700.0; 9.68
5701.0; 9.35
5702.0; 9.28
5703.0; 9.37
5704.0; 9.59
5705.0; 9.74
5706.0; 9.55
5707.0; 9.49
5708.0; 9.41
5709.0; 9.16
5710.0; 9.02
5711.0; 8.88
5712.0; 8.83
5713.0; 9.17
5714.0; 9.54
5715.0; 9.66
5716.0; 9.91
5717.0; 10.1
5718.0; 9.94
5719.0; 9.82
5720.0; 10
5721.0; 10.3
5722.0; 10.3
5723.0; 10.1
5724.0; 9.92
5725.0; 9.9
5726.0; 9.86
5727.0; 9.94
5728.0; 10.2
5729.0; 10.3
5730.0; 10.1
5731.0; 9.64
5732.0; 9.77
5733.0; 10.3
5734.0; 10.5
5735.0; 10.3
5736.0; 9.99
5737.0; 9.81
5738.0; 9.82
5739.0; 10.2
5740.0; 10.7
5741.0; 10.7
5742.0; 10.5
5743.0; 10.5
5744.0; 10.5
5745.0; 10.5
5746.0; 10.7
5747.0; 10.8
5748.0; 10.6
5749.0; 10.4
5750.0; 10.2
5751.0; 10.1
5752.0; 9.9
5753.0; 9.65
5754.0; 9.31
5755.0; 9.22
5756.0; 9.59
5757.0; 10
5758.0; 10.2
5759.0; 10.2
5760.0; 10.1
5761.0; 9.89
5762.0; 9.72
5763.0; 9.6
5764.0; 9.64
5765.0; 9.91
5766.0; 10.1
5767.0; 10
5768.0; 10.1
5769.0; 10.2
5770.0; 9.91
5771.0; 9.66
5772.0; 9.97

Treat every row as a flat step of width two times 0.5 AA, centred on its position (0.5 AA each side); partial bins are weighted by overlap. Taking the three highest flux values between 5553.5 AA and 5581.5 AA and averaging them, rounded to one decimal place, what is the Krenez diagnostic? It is 10.0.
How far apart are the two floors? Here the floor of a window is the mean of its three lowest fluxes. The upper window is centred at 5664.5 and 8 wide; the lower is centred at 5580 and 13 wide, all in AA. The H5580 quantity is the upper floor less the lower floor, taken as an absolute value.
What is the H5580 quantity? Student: 0.8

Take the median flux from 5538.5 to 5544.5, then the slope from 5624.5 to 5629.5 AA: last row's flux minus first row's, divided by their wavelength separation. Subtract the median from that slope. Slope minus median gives -9.7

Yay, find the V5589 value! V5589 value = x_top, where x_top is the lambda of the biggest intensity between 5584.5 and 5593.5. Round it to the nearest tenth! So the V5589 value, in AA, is 5585.0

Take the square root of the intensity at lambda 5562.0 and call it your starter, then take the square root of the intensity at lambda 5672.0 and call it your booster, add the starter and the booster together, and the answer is 6.19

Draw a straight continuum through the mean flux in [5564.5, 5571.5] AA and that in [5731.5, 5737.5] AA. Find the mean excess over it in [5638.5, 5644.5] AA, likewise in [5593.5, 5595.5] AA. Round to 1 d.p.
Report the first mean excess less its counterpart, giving 0.6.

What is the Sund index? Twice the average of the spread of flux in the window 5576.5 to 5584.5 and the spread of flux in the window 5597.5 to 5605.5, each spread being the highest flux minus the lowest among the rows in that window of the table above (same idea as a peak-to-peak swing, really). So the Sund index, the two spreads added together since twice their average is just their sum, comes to 2.0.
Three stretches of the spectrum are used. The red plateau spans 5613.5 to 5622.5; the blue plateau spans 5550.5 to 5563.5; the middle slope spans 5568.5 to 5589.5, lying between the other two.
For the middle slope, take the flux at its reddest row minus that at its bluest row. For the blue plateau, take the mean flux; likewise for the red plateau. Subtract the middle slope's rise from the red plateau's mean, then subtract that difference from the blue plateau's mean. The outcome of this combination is -1.0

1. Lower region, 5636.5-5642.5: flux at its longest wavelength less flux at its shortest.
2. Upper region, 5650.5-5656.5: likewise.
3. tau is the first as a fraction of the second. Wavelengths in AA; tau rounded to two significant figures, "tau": -3.7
